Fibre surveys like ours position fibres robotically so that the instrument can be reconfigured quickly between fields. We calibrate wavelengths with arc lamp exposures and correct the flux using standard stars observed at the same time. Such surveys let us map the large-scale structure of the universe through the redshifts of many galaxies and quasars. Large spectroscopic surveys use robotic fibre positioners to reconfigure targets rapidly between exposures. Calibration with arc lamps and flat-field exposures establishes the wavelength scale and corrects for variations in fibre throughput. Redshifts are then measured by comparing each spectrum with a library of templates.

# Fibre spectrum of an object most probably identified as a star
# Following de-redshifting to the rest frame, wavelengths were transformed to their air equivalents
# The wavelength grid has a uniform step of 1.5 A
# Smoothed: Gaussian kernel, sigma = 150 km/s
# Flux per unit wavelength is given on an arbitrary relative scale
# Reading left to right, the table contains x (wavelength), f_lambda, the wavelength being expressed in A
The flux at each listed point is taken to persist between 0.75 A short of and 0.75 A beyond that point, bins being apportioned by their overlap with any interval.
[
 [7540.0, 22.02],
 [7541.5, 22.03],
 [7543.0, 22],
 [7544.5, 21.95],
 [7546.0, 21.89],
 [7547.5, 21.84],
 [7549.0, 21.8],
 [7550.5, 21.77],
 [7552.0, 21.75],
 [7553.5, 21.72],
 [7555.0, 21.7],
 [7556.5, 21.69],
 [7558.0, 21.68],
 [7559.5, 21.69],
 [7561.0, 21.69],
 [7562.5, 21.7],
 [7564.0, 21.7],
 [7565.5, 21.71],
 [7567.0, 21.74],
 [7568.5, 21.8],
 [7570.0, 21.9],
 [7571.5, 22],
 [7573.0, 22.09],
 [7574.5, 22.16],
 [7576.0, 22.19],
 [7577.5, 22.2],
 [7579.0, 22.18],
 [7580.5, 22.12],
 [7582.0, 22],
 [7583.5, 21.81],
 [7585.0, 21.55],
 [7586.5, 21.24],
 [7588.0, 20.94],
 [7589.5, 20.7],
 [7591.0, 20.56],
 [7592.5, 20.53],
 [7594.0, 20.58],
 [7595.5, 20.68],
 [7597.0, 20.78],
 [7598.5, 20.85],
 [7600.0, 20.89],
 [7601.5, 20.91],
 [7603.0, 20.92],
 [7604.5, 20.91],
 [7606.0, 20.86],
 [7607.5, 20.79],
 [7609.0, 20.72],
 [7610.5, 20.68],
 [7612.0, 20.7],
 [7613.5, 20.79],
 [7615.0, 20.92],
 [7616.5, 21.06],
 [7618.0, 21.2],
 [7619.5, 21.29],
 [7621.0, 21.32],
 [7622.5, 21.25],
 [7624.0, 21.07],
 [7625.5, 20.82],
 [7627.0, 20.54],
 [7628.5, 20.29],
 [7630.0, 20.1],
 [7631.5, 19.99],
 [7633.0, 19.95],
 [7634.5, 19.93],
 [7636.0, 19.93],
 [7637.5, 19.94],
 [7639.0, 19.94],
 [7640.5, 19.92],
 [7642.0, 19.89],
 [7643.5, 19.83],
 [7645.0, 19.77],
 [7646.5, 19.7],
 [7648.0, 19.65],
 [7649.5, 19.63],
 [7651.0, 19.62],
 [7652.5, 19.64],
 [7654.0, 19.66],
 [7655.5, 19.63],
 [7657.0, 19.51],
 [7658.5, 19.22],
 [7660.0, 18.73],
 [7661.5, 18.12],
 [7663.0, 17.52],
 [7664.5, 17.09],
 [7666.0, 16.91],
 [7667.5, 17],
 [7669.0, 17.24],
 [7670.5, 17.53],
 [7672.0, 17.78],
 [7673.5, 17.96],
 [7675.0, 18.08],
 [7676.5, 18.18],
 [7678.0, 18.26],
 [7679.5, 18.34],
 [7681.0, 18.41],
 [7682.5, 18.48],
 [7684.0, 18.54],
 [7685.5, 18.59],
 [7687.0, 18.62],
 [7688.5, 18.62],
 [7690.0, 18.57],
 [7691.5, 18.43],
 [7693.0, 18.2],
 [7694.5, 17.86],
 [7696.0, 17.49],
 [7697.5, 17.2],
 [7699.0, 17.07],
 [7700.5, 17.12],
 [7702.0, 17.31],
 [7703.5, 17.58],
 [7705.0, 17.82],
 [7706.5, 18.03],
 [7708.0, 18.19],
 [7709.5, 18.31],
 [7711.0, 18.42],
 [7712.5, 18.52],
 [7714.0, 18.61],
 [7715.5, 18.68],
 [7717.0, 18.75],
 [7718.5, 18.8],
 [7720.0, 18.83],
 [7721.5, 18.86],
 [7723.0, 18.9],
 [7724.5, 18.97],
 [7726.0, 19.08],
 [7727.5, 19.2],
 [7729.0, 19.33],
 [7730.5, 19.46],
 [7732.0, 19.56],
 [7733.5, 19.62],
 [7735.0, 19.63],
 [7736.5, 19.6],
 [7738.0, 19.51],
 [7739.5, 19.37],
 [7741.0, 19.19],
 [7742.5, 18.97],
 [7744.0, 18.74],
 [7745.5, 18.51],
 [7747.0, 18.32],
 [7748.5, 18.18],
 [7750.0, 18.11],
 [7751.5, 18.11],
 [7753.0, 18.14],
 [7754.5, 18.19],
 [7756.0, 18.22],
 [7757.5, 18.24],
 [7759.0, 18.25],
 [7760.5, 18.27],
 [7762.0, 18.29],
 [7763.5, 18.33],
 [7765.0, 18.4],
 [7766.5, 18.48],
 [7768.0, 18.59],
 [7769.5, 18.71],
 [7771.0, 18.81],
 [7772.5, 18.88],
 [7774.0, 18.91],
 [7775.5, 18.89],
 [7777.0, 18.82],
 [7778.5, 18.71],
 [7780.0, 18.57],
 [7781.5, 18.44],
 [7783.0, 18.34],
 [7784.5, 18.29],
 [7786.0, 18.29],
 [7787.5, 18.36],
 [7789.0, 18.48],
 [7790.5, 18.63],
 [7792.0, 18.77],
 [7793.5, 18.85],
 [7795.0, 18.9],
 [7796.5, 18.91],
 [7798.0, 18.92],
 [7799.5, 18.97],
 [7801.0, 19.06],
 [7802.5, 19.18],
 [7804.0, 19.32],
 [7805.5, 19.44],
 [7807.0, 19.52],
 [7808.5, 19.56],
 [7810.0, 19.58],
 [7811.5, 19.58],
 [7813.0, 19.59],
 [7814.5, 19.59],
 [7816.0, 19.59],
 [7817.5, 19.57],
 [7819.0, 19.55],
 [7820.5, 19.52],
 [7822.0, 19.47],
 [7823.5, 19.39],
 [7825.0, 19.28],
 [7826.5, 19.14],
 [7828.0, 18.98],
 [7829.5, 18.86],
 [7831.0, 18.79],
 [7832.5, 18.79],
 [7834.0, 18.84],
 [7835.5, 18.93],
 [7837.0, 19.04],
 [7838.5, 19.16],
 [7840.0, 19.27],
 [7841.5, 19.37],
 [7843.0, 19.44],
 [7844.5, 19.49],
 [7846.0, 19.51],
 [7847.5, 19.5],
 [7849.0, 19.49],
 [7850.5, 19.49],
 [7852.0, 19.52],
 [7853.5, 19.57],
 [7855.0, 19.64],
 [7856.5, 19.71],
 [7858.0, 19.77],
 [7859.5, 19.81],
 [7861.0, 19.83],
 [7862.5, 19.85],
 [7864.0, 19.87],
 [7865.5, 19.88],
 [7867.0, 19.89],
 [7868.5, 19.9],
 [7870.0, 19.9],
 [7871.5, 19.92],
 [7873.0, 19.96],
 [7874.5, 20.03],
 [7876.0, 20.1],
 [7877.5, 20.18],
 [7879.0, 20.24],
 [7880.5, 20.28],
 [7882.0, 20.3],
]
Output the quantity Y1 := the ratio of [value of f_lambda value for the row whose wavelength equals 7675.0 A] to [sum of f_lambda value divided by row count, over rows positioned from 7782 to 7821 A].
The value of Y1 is 0.95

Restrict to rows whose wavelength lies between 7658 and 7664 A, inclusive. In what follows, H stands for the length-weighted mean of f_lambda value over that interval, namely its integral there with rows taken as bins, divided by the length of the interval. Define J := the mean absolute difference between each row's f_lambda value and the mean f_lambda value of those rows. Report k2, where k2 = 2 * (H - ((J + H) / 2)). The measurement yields 17.7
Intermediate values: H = 18.3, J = 0.58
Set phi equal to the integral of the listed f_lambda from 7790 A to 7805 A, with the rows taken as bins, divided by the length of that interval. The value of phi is 19.0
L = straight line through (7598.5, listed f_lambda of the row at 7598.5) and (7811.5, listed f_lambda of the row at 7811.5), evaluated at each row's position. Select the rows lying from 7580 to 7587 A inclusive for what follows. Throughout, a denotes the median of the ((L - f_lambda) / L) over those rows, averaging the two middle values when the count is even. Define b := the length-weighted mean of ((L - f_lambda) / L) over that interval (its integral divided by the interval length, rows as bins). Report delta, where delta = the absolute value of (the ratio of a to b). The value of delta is 1.08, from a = -0.04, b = -0.04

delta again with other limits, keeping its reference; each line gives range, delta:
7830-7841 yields 1.11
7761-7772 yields 1.03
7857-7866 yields 1.02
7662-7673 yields 1.03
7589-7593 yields 1.11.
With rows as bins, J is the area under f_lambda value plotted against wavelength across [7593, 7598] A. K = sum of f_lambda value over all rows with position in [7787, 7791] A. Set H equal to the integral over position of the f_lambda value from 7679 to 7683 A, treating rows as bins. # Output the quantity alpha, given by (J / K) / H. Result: 0.0253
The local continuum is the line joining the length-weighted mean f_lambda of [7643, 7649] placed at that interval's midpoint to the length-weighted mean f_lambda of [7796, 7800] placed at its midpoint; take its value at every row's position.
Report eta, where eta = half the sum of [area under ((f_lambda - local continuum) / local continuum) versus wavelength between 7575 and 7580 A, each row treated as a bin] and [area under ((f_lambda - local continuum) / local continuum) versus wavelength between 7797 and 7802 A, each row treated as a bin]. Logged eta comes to 0.27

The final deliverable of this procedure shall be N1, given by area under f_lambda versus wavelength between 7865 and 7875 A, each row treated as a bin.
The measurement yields 199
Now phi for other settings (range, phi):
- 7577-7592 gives 21.5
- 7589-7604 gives 20.7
